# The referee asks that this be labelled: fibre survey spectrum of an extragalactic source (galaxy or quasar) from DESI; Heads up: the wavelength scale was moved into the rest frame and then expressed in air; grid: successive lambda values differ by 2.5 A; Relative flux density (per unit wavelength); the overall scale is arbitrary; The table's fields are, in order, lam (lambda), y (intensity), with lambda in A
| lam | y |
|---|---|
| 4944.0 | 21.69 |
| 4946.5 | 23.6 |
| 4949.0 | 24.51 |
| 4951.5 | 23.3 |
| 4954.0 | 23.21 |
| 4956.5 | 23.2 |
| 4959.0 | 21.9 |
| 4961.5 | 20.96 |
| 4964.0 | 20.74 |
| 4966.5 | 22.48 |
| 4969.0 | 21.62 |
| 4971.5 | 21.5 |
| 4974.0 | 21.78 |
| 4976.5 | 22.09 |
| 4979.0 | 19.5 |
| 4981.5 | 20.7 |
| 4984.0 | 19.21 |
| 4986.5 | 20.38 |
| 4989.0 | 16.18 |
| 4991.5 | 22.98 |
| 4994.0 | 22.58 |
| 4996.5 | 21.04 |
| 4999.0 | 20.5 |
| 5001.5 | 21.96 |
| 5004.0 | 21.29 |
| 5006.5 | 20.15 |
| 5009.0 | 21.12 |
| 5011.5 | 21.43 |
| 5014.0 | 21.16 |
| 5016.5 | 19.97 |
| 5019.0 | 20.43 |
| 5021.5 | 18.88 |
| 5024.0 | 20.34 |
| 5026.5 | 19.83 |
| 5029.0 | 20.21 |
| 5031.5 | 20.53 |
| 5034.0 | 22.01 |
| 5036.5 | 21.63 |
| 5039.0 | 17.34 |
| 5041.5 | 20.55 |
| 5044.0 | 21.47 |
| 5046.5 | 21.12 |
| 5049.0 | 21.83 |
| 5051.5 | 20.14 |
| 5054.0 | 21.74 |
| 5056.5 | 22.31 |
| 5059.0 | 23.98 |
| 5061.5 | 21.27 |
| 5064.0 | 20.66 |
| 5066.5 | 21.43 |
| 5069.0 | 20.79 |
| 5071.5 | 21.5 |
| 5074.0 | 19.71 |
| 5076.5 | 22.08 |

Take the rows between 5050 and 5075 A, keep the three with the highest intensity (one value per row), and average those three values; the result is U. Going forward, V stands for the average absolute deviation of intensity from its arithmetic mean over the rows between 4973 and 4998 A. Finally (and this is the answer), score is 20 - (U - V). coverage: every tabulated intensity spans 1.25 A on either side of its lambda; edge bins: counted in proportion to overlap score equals -1.2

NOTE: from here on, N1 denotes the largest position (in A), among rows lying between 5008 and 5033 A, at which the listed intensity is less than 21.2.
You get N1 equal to 5031.5 A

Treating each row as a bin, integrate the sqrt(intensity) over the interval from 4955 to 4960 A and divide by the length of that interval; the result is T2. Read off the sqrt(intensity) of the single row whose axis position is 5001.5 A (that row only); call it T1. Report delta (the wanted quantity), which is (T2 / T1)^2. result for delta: 1.03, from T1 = 4.686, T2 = 4.76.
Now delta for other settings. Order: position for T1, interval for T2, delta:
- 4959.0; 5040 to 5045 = 0.95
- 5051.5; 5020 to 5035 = 1.01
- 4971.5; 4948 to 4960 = 1.08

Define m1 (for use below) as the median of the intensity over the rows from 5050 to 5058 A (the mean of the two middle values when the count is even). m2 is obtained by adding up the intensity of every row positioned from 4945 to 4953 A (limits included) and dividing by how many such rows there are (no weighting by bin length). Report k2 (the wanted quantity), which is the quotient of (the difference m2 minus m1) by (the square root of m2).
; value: 0.42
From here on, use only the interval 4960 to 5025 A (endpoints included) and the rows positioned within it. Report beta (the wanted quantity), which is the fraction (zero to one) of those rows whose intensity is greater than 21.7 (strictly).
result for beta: 0.23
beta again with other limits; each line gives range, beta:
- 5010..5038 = 0.09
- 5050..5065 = 0.50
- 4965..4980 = 0.50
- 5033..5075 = 0.29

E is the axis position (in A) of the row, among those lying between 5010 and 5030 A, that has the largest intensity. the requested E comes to 5011.5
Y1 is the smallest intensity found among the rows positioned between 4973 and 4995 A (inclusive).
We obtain 16.18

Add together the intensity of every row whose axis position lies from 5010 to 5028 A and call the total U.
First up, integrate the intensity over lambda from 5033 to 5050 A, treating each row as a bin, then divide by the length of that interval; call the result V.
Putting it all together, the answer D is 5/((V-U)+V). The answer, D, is -0.0498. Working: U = 142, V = 20.8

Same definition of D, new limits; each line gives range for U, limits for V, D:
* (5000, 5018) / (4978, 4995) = -0.0469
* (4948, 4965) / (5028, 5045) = -0.0428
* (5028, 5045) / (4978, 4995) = -0.0484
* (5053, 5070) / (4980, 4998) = -0.0449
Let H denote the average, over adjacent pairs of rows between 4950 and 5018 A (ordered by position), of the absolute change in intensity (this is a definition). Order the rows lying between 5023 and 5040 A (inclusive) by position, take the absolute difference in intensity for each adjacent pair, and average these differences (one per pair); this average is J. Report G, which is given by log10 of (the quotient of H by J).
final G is 0.00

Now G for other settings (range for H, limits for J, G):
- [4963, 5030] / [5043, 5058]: 0.12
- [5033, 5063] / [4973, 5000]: -0.09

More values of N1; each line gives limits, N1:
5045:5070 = 5069.0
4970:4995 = 4989.0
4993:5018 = 5016.5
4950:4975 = 4964.0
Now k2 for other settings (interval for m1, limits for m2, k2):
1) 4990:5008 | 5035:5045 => -0.23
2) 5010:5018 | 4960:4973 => 0.06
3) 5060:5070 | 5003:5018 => -0.04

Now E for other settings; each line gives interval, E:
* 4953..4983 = 4954.0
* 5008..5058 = 5056.5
